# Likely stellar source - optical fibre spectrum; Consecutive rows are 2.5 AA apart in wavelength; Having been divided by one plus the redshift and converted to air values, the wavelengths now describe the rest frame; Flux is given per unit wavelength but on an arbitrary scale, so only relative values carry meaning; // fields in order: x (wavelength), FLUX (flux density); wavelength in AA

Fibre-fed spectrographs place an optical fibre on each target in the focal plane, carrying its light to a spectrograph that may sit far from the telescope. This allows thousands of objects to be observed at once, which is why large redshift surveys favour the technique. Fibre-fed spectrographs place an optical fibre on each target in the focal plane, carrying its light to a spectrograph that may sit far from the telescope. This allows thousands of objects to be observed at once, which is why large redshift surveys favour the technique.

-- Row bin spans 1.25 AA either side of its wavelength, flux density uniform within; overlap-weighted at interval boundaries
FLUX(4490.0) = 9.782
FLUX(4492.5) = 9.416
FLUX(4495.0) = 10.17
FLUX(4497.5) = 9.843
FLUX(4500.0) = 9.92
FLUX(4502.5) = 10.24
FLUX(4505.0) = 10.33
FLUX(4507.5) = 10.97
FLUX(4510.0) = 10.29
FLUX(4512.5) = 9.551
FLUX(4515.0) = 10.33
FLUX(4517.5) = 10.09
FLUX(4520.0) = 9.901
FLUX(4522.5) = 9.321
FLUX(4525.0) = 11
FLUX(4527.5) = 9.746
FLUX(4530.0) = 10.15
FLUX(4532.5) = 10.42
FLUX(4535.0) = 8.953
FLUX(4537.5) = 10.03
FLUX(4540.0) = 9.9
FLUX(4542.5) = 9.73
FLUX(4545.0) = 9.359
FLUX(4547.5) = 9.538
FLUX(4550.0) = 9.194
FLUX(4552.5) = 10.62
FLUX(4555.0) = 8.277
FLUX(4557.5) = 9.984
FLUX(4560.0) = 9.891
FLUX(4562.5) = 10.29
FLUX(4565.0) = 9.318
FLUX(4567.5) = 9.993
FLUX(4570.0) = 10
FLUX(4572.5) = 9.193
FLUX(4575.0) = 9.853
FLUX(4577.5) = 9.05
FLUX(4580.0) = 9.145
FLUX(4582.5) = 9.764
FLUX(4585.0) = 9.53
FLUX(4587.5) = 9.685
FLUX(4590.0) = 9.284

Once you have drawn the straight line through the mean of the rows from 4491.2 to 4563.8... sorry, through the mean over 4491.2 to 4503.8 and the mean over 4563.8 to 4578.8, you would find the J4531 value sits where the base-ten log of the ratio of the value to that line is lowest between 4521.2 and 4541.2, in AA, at 4535.0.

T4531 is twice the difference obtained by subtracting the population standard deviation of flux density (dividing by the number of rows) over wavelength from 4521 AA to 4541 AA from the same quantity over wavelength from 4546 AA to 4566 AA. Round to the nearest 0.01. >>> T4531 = 0.18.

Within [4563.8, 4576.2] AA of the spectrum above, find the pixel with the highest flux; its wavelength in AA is 4570.0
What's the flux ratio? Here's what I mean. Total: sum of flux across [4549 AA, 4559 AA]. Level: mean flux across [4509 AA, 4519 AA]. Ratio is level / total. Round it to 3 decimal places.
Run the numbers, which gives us 0.264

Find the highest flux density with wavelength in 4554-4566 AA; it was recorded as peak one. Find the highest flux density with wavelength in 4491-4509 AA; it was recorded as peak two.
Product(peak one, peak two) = 112.9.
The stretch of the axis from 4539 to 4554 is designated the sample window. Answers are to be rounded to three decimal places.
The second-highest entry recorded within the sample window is 9.900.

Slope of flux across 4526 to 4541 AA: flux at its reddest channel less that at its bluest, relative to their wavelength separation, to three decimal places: 0.012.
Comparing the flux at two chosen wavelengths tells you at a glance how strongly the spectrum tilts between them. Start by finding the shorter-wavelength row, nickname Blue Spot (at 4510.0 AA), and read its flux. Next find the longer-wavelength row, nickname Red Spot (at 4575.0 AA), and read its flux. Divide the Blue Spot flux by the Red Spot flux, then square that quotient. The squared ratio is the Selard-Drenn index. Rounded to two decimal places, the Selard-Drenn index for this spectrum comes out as 1.09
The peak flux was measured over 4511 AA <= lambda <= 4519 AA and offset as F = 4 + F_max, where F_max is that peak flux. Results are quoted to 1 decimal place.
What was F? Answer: 14.3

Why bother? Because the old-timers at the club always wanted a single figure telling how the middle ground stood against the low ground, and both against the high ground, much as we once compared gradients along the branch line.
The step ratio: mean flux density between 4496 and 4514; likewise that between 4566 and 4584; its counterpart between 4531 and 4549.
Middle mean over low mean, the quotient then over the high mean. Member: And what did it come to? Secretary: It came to 0.100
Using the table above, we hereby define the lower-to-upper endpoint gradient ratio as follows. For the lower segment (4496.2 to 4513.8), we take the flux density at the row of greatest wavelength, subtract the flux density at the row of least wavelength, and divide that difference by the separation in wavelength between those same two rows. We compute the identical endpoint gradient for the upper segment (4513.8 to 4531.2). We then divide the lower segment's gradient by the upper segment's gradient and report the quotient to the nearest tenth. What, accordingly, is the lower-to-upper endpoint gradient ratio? 1.6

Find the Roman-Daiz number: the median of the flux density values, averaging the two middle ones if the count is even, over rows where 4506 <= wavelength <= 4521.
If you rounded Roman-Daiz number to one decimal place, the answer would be 10.2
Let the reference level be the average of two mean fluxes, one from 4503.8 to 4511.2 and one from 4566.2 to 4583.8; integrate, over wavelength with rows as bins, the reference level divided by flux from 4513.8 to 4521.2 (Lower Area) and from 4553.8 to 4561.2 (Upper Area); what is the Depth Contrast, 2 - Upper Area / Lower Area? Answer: 0.92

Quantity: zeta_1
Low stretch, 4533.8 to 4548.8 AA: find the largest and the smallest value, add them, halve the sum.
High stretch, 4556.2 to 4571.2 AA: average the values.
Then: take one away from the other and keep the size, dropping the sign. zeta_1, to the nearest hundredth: 0.42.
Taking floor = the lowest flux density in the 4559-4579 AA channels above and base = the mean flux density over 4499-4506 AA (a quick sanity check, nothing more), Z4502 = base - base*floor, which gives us -82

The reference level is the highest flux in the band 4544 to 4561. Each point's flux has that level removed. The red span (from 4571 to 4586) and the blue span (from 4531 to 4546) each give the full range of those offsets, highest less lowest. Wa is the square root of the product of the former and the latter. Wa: 1.1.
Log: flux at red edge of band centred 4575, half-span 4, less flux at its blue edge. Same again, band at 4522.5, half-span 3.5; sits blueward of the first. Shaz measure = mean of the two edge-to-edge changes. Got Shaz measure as 0.48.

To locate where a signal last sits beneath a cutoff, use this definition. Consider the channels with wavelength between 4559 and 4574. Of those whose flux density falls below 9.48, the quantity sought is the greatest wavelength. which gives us 4572.5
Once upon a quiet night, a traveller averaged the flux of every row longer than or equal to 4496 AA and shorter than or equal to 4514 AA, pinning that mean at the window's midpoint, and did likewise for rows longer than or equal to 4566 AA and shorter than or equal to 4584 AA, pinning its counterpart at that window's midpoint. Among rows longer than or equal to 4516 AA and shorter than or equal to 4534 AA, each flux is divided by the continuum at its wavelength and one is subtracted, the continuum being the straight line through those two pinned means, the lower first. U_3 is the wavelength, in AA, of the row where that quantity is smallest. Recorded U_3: 4522.5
